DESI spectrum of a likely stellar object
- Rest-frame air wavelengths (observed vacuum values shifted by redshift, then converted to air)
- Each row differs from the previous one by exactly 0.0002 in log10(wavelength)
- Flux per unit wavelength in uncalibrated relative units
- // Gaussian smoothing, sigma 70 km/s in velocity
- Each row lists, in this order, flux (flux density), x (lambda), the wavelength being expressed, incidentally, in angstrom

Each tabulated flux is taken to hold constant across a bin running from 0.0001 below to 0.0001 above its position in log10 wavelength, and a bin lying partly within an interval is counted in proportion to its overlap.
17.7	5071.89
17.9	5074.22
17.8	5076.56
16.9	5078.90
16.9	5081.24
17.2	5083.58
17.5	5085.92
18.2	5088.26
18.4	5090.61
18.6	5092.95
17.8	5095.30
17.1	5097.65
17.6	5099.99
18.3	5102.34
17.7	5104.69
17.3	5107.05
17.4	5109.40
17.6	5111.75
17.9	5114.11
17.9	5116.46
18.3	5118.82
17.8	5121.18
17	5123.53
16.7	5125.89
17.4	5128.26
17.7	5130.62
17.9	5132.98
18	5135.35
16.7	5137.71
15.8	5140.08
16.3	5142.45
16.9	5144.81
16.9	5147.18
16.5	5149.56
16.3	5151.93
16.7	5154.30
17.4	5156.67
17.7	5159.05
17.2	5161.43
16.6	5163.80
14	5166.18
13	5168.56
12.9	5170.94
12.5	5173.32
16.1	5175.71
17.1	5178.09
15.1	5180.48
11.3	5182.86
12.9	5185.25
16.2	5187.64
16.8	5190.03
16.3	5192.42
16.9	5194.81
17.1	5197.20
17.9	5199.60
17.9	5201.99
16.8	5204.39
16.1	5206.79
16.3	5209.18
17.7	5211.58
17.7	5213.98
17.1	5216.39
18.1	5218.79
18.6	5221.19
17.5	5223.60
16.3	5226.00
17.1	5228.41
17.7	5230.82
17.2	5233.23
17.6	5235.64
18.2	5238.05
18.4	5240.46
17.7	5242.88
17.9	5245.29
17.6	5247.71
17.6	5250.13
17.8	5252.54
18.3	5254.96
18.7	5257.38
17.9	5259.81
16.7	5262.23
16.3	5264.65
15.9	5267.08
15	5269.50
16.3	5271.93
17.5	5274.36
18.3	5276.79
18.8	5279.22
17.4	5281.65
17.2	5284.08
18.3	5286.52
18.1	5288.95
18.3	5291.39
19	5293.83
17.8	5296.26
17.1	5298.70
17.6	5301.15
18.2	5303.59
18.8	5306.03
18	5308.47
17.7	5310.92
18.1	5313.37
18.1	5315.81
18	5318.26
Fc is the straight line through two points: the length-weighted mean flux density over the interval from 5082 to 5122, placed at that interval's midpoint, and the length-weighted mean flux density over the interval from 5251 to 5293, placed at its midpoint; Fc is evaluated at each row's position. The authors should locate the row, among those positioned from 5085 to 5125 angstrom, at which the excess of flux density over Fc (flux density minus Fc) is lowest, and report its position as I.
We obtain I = 5123.53 angstrom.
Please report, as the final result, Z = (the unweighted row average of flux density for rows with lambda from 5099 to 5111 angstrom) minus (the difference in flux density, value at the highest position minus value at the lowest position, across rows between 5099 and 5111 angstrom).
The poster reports 17.9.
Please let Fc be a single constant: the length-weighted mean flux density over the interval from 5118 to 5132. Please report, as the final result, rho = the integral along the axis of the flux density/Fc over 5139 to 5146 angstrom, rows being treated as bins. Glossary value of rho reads 6.55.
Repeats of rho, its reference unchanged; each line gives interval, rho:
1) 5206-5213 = 6.73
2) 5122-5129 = 6.83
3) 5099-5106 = 7.15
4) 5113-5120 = 7.23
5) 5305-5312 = 7.27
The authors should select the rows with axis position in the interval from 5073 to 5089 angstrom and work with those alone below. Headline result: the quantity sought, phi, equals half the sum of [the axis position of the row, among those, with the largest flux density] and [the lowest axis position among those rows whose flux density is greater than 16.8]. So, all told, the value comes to 5081.2 angstrom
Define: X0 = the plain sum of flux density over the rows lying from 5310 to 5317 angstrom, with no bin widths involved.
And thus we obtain 53.9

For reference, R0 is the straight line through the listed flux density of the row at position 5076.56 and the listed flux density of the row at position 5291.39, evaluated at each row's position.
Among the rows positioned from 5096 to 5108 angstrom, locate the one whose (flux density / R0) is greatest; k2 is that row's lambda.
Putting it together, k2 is 5102.34 angstrom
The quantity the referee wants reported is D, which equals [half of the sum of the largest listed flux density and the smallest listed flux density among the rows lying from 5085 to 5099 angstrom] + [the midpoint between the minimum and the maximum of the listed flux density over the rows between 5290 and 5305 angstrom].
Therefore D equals 35.9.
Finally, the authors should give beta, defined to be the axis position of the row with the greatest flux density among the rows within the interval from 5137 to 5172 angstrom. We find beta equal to 5159.05 angstrom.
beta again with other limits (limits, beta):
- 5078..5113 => 5092.95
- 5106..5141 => 5118.82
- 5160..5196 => 5161.43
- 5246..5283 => 5279.22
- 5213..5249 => 5221.19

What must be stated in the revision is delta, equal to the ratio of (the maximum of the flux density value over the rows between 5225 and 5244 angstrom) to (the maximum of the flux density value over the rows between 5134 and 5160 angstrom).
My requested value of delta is 1.022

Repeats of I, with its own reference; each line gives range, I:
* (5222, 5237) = 5226.00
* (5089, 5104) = 5097.65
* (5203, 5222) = 5206.79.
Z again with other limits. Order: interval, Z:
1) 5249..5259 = 17.0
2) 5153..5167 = 19.3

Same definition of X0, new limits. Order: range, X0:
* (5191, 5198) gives 50.3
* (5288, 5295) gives 55.4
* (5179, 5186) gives 39.3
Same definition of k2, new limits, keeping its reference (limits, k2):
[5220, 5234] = 5221.19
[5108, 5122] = 5118.82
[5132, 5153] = 5135.35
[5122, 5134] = 5132.98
